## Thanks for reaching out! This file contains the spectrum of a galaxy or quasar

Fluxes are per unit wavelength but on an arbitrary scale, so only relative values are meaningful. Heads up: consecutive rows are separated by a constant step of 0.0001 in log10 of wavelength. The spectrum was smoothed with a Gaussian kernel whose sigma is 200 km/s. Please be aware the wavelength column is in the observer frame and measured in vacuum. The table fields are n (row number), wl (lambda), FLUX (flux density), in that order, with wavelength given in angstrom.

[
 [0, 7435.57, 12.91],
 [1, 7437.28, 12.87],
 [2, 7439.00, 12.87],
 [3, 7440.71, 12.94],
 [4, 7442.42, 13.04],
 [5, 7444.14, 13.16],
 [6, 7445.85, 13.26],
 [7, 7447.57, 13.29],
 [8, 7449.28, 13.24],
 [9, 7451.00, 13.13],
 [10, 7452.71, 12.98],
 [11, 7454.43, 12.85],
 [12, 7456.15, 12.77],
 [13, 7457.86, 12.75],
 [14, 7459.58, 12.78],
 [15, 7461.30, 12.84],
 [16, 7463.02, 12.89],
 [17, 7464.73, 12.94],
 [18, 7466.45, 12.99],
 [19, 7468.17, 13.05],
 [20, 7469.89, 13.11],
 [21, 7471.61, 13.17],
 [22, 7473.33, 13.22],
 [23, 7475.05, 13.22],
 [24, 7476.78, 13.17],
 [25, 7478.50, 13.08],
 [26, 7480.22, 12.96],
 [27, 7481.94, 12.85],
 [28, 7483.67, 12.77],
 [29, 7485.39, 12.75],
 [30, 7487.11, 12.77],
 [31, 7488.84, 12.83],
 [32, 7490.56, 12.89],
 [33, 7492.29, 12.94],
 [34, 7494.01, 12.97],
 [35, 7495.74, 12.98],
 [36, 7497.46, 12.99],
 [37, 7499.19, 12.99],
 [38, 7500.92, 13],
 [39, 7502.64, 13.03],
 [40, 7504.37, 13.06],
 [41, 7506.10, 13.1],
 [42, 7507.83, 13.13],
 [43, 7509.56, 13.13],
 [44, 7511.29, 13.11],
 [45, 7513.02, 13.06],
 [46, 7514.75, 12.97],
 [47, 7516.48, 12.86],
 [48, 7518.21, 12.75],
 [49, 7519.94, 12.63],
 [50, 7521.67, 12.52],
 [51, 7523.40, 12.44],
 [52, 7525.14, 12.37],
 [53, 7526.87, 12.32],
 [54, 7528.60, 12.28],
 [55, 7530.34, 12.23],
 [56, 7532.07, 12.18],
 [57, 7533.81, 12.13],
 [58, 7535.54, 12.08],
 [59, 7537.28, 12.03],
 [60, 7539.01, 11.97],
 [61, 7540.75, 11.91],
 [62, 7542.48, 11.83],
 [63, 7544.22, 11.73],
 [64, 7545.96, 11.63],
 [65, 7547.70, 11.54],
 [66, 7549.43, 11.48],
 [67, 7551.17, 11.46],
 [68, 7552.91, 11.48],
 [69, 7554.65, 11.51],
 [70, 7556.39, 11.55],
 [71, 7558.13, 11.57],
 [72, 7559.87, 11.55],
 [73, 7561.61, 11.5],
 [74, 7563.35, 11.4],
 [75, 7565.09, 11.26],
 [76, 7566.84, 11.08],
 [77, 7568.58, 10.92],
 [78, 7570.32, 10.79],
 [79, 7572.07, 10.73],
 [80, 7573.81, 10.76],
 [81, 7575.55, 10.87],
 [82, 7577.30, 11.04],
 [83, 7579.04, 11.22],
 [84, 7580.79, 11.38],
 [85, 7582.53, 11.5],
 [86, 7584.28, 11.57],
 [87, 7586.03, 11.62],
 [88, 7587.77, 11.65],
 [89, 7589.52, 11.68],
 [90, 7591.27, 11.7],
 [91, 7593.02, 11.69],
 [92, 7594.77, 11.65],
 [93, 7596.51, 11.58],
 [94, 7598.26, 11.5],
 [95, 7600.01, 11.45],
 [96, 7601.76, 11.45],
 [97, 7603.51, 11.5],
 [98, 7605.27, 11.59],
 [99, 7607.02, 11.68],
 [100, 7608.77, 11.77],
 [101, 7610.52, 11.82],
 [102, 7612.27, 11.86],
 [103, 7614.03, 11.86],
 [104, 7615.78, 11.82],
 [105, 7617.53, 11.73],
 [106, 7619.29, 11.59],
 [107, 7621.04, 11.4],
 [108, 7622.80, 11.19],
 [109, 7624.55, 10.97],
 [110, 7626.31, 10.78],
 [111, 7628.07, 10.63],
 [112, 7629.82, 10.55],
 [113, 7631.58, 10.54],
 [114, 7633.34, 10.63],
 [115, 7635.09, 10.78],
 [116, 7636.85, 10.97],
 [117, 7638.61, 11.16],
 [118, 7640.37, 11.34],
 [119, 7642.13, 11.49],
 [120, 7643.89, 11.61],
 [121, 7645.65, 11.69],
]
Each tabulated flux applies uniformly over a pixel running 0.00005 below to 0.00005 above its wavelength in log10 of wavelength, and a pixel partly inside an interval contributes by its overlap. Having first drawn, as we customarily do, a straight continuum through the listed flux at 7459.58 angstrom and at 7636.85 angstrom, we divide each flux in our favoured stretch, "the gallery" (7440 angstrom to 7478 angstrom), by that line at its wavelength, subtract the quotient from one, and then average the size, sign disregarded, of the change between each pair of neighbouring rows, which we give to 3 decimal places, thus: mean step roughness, 0.006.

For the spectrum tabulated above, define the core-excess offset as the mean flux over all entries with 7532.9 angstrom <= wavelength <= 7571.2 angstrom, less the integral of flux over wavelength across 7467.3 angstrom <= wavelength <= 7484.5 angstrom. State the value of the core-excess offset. -213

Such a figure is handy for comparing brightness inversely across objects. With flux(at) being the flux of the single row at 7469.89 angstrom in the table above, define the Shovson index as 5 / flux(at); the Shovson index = 0.381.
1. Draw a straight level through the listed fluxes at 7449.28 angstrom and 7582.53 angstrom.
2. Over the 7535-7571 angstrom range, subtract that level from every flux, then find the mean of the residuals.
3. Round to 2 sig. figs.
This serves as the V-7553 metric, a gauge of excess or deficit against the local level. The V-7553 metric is -0.35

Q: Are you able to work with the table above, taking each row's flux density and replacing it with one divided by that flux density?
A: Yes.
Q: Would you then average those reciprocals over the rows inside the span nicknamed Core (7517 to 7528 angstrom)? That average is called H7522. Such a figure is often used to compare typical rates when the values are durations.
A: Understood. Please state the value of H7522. 0.080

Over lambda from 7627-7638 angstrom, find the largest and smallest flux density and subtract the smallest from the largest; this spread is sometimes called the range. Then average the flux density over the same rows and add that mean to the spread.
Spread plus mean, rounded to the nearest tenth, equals 11.1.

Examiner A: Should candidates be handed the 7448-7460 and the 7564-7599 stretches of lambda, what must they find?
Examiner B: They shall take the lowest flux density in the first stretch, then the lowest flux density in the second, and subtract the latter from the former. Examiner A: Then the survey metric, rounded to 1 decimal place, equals 2.0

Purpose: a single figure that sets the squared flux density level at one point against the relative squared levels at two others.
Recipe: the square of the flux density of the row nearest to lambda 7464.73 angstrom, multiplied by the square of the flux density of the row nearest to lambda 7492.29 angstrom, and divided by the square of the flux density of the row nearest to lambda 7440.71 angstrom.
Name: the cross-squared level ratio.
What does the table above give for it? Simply 167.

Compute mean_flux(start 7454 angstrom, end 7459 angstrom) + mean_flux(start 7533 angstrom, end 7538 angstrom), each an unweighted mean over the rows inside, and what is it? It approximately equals 24.9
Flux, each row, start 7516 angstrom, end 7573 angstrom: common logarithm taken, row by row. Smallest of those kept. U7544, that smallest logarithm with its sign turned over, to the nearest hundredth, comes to -1.03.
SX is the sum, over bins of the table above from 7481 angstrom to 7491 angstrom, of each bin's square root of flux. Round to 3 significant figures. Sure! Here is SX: 21.5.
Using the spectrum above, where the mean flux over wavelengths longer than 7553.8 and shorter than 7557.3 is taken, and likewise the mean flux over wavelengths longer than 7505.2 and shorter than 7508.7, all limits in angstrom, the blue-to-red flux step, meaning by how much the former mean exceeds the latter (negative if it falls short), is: -1.6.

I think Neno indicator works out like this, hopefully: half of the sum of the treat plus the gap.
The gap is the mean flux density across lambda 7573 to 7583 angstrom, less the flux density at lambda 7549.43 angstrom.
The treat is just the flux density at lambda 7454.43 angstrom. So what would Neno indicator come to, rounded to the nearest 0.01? 6.25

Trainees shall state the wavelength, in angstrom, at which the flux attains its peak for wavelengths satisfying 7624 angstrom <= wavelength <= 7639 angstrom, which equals 7638.61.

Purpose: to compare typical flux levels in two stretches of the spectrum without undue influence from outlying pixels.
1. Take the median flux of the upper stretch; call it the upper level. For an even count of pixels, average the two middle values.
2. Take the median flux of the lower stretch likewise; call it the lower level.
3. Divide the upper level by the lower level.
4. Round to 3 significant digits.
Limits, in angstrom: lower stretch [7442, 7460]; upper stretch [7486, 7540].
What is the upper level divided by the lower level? 0.986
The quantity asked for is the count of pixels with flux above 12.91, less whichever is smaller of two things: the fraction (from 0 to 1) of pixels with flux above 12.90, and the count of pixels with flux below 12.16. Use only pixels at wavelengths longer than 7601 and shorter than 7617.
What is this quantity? 0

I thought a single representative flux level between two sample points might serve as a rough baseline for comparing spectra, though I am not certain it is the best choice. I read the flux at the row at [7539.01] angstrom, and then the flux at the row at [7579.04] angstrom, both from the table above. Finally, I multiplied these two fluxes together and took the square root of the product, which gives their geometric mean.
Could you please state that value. 11.59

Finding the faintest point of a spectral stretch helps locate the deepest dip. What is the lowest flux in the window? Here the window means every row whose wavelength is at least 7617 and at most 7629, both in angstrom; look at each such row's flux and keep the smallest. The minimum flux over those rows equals 10.63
